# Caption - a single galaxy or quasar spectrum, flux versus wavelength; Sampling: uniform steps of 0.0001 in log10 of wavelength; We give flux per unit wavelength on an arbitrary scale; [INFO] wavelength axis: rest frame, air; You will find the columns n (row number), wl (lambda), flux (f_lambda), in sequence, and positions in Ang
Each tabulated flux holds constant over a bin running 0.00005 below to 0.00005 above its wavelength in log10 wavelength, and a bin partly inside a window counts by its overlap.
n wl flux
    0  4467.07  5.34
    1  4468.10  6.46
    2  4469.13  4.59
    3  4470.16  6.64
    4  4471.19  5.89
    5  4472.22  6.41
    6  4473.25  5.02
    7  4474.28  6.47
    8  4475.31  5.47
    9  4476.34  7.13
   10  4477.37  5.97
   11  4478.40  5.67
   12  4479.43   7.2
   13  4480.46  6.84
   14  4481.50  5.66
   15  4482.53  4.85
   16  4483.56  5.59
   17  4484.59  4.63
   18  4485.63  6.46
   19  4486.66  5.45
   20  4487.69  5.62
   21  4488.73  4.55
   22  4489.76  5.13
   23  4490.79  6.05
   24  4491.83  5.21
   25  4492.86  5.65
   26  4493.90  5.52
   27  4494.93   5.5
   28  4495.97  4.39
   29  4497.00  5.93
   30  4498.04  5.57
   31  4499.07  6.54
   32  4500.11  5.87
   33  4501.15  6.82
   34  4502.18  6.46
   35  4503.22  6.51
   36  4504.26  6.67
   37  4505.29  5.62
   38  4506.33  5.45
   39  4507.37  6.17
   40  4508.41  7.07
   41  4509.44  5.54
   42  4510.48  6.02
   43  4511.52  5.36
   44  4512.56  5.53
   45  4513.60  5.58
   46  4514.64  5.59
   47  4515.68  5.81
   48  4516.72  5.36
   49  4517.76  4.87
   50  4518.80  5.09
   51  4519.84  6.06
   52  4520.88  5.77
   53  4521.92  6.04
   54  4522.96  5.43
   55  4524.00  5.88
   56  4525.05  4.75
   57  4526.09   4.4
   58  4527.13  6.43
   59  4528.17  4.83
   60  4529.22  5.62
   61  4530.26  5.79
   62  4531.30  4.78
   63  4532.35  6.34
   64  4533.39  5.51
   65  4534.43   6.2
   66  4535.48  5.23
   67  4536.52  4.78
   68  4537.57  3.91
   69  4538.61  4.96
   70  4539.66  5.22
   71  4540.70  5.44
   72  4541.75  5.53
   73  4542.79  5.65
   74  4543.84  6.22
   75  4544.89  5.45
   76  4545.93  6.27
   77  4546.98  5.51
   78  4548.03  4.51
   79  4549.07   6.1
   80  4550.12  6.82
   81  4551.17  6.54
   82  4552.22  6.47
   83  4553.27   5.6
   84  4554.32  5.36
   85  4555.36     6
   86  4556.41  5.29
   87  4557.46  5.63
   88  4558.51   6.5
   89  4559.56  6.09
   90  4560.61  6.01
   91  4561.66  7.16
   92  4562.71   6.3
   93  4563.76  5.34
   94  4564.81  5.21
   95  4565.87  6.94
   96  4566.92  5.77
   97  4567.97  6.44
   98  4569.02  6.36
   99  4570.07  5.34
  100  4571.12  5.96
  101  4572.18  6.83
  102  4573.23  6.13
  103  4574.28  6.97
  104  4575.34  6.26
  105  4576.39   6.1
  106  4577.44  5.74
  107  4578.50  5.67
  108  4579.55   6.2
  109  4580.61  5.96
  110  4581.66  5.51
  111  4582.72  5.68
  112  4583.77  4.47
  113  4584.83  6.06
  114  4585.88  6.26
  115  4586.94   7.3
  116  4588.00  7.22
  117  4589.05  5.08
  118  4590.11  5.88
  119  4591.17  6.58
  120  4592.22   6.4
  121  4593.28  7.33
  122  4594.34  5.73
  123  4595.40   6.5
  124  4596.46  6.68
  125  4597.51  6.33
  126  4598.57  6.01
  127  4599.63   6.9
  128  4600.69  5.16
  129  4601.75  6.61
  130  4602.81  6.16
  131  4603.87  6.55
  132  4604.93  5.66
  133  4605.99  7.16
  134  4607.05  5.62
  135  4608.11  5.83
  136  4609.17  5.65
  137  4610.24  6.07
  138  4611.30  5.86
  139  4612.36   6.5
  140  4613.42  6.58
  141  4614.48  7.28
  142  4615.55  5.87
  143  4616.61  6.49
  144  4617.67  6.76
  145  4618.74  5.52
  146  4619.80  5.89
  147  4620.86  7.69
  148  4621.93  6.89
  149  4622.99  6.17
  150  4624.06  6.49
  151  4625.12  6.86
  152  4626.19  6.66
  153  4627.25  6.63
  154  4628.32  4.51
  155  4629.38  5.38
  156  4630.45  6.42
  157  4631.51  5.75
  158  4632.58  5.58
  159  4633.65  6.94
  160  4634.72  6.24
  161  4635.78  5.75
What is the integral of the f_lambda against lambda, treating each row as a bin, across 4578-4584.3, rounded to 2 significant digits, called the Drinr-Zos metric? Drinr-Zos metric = 35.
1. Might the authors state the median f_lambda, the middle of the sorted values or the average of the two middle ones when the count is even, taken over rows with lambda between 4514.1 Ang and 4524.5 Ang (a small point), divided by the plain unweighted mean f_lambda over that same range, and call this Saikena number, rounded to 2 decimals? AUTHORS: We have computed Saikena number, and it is 1.02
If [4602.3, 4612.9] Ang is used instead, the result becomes 0.98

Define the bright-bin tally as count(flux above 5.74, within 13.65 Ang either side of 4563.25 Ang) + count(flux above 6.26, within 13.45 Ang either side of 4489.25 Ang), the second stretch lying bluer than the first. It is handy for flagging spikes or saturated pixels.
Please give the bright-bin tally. 26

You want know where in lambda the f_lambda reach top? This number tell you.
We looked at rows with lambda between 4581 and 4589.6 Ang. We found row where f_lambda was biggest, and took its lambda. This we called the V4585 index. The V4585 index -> 4586.94 Ang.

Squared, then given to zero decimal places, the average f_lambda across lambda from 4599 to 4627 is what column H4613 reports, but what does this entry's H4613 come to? 40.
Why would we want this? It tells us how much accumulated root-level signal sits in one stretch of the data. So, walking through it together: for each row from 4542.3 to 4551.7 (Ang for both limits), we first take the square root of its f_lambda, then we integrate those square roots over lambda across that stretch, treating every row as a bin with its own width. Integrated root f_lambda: 23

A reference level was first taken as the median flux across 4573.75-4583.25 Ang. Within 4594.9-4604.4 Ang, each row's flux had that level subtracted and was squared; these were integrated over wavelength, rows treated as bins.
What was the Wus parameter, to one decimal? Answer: 3.5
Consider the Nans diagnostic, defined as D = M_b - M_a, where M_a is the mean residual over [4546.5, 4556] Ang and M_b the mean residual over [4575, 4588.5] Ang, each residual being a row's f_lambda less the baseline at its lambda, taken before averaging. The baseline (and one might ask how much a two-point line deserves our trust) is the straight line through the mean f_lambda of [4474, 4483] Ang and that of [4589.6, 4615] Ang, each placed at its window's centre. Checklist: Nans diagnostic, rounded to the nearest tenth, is 0.1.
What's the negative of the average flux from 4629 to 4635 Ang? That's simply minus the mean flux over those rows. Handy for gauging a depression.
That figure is -6.05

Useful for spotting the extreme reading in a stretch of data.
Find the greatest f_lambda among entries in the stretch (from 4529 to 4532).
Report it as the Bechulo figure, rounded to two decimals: 5.79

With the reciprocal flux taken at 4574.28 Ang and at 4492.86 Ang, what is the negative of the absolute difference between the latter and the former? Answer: -0.034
